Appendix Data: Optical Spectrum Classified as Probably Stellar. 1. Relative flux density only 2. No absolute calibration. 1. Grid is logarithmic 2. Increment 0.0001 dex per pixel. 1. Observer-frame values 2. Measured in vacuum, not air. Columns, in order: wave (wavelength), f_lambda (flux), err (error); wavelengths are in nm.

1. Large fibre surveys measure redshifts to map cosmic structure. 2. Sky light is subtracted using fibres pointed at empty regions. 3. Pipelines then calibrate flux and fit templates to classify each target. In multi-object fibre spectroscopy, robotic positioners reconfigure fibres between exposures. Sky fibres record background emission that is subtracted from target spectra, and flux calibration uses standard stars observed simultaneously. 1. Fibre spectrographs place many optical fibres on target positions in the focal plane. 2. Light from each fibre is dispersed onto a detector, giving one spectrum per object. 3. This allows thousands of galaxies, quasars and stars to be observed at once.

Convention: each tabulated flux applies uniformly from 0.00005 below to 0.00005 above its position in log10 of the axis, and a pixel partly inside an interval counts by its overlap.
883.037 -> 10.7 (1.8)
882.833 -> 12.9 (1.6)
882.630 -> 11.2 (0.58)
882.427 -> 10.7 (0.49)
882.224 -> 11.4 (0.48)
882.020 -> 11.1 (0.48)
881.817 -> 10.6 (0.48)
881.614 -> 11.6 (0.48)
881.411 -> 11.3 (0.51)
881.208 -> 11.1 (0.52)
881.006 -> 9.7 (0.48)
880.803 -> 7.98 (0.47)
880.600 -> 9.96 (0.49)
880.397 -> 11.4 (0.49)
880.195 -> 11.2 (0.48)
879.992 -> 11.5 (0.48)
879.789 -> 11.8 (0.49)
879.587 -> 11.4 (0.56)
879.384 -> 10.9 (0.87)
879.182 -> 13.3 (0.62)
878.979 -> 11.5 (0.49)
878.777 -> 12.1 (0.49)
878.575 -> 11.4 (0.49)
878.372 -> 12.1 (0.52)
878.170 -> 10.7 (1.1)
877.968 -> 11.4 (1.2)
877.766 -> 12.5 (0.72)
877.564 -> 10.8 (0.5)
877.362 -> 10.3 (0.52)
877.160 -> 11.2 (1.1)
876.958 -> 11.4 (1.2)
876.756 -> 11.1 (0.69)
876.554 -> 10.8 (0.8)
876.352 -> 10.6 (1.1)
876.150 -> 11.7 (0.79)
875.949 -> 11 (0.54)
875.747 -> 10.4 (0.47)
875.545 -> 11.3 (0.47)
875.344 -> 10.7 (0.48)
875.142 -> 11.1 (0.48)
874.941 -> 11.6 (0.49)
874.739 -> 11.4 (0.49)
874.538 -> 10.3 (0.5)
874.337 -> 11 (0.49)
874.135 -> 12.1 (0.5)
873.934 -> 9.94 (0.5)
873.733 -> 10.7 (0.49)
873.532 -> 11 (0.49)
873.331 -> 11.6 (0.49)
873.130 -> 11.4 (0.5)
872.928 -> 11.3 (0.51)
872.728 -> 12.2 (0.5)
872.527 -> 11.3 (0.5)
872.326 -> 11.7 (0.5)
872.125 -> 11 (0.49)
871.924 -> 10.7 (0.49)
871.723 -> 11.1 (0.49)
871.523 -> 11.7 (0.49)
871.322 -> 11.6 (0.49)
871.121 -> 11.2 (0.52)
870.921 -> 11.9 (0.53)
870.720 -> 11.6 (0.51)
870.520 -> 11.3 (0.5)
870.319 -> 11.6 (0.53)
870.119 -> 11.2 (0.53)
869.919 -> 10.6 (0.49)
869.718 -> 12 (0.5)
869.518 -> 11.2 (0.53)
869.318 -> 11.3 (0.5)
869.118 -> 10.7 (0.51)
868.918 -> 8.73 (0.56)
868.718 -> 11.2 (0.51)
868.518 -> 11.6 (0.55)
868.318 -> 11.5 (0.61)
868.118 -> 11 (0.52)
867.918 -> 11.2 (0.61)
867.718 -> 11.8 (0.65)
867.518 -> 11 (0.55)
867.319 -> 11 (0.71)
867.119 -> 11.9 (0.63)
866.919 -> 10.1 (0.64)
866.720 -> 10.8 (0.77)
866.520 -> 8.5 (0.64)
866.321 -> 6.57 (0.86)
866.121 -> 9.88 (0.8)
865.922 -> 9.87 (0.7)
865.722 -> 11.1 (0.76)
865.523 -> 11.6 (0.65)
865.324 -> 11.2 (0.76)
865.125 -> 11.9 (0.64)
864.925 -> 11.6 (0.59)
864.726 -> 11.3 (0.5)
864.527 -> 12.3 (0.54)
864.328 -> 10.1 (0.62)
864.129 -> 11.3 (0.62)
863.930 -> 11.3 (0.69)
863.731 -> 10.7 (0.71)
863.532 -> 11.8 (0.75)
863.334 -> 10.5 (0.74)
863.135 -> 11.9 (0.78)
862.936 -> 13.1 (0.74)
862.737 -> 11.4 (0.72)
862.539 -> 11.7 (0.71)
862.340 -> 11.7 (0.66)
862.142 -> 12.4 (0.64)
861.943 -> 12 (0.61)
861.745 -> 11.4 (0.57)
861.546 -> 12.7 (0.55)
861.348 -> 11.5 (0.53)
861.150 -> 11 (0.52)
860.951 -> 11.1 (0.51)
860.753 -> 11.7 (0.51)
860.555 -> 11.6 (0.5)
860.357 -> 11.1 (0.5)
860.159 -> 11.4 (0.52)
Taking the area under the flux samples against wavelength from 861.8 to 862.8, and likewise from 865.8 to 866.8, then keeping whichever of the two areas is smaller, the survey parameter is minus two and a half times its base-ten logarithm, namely -2.40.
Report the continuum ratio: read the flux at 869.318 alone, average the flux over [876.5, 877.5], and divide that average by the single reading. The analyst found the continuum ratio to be 0.970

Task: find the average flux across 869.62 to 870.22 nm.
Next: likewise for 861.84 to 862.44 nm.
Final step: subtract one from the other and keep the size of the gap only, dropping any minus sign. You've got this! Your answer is 0.77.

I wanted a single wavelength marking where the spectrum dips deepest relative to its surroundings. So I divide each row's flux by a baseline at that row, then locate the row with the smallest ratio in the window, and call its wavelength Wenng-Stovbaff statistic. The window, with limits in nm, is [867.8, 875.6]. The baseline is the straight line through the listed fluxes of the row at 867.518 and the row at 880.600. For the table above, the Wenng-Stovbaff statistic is 868.918 nm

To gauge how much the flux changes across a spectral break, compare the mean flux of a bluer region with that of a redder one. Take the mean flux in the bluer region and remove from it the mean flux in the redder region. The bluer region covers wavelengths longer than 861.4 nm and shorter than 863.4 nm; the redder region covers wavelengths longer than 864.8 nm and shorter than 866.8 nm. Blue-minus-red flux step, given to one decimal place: 1.6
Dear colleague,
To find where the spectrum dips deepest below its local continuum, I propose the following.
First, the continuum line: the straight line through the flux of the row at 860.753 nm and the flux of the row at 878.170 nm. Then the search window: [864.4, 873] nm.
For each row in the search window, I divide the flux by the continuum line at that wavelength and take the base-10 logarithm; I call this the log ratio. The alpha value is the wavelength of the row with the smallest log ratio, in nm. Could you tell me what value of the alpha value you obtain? 866.321 nm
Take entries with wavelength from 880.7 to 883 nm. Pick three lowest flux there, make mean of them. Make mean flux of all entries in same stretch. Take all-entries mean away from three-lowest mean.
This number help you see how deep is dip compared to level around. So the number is -1.44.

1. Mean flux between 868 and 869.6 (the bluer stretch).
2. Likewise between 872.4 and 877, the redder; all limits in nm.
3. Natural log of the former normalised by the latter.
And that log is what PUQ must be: -0.020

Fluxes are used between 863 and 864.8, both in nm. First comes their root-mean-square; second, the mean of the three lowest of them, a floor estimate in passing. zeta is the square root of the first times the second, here 10.8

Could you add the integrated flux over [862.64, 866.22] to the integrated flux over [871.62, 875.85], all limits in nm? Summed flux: 87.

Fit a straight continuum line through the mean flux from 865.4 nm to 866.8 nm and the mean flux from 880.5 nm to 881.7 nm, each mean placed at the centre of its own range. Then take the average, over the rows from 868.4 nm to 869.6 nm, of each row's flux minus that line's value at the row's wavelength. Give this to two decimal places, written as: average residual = 0.93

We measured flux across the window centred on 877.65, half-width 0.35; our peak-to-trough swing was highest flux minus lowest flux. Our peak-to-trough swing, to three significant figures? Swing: 2.20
